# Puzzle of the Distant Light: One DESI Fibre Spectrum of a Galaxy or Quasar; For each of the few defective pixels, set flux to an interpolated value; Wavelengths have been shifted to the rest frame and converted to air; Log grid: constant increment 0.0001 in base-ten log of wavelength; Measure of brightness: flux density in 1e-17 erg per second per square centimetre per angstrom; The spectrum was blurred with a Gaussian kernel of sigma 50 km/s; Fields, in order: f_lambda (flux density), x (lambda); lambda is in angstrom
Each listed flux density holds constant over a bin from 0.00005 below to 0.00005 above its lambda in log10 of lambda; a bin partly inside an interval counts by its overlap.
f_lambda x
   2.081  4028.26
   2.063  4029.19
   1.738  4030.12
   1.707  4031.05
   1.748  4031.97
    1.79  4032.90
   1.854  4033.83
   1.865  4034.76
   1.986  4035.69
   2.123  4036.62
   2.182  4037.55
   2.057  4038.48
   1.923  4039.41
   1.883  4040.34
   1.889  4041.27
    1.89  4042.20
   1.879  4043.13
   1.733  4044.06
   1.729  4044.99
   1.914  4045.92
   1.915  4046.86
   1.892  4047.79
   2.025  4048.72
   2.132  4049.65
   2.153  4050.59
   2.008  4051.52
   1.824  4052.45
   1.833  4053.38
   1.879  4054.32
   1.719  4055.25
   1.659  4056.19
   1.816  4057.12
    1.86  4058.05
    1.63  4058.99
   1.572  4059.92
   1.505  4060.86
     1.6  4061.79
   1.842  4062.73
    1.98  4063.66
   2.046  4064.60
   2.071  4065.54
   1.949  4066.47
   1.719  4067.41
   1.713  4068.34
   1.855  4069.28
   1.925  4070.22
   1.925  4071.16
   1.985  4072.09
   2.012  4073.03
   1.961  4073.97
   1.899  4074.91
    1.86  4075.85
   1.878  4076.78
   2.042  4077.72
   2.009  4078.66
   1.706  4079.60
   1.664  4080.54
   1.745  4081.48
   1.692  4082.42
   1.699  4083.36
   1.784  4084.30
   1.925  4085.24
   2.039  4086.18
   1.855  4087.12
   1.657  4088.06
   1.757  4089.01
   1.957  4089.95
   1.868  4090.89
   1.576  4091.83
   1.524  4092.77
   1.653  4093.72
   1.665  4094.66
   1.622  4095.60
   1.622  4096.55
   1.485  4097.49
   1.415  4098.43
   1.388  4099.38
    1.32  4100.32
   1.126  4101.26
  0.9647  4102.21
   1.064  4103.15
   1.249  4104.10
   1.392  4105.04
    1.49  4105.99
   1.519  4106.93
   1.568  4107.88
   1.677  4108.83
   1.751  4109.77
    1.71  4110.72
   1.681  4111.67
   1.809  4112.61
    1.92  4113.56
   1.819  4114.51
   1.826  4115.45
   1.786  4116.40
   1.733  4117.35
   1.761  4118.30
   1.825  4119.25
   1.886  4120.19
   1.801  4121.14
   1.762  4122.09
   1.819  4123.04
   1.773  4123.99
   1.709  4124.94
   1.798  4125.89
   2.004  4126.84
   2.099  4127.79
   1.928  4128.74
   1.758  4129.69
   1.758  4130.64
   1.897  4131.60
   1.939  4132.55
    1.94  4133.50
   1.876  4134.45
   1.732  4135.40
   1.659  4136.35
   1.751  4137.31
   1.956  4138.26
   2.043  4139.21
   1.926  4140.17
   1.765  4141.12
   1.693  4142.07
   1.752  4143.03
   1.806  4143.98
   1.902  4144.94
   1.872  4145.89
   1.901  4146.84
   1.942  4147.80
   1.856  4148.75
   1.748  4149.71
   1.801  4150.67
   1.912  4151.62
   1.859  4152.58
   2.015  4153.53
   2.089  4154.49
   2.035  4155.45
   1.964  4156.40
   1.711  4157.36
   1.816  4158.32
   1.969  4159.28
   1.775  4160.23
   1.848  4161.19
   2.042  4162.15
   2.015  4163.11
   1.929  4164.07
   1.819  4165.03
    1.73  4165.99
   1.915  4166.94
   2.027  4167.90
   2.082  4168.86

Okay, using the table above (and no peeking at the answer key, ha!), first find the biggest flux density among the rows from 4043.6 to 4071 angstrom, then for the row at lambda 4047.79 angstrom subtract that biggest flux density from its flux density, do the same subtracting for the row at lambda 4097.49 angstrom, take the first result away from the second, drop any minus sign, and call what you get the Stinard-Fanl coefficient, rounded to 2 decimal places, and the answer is 0.41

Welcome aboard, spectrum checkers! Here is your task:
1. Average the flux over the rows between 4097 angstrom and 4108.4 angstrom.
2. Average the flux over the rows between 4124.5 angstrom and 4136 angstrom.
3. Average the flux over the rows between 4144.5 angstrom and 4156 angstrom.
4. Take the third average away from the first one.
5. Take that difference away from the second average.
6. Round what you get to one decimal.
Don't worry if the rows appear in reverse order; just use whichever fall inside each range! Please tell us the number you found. 2.4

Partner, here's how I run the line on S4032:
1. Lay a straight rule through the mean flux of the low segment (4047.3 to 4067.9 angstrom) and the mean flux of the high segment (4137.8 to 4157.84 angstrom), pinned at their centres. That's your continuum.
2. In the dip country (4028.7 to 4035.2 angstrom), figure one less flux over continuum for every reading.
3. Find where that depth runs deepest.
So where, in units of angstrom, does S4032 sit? 4031.05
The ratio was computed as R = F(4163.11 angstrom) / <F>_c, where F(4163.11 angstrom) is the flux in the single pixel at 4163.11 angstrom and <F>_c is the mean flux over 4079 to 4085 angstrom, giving 1.17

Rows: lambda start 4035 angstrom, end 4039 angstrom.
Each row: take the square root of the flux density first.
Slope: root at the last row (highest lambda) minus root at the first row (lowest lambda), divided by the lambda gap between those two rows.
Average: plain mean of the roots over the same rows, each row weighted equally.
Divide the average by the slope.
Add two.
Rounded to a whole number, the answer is 163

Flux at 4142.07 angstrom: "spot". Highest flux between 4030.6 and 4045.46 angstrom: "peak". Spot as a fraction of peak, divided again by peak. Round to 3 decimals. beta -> 0.356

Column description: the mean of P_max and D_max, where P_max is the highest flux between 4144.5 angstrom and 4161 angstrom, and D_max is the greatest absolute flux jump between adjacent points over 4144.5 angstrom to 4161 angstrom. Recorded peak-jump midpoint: 1.17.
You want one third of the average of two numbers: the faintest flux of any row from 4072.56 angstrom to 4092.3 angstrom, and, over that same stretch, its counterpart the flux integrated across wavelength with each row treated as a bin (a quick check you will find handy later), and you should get 6.3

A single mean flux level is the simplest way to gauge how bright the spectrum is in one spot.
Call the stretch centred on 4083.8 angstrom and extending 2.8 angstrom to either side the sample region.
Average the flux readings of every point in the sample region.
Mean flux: 1.81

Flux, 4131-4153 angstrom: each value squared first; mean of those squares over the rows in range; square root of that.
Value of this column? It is 1.85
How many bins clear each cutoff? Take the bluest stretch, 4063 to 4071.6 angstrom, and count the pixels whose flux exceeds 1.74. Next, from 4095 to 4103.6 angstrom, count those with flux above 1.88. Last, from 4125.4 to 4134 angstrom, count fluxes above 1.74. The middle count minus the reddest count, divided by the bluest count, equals -1.3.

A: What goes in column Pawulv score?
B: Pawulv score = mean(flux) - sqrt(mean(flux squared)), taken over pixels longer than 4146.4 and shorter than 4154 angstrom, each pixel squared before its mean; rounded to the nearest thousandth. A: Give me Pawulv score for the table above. -0.002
